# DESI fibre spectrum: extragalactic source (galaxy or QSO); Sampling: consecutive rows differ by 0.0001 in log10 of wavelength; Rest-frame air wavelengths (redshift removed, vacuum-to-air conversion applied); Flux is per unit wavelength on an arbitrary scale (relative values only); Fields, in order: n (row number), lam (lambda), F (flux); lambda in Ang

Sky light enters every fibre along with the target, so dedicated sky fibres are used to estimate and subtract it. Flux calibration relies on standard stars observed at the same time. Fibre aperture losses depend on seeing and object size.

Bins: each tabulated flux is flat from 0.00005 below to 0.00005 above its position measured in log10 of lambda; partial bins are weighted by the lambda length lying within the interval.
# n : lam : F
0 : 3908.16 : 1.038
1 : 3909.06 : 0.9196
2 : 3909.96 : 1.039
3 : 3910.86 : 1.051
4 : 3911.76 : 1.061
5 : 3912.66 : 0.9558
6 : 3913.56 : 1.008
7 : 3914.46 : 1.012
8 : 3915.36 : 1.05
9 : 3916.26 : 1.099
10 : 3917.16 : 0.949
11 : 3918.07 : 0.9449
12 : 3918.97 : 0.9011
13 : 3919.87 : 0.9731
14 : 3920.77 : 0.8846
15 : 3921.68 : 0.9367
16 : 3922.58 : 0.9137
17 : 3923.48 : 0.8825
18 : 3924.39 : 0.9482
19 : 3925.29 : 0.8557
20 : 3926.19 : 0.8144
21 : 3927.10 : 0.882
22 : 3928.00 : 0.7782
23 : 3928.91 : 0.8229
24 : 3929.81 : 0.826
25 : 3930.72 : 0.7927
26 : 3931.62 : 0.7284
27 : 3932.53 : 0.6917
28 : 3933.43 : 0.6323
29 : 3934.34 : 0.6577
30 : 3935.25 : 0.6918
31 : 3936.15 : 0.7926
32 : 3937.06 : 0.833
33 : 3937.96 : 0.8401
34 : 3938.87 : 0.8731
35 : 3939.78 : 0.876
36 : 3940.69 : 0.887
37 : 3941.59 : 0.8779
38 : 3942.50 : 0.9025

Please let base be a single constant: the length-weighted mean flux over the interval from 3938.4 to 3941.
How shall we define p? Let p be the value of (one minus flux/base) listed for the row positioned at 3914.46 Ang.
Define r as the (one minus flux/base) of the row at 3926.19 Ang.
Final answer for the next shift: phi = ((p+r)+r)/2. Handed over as -0.01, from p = -0.16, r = 0.07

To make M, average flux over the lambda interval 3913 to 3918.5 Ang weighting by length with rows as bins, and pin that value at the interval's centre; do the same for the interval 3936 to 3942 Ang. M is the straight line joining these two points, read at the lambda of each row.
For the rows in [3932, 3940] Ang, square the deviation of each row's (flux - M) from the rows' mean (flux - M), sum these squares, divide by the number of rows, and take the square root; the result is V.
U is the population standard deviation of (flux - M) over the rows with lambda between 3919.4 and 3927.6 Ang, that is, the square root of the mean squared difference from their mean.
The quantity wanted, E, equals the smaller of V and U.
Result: 0.038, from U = 0.038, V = 0.106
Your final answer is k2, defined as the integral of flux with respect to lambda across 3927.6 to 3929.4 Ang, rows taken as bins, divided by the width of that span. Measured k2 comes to 0.80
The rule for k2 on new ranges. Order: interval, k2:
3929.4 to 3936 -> 0.72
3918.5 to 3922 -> 0.92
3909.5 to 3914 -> 1.02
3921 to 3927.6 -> 0.89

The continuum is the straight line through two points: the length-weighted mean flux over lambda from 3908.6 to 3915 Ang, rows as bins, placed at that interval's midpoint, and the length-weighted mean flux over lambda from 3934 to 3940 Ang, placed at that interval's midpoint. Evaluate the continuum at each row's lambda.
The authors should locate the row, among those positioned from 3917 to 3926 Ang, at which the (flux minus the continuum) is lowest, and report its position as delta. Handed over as 3920.77 Ang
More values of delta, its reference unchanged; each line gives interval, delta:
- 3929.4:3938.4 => 3933.43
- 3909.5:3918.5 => 3912.66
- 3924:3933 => 3932.53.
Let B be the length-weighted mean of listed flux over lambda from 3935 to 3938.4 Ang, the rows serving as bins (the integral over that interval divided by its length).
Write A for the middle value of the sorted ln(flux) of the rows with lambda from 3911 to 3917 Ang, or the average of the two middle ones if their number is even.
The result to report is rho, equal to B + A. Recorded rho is 0.83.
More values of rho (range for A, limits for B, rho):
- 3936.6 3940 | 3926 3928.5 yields 0.67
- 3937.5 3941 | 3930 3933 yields 0.61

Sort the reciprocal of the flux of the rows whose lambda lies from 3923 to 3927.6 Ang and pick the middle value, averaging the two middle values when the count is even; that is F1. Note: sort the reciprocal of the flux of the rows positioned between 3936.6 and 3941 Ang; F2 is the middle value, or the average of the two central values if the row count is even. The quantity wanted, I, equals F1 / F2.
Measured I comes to 1.0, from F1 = 1.13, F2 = 1.15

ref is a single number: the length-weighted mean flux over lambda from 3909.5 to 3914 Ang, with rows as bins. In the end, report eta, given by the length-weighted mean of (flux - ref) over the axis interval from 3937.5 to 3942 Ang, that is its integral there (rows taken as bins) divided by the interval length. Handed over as -0.15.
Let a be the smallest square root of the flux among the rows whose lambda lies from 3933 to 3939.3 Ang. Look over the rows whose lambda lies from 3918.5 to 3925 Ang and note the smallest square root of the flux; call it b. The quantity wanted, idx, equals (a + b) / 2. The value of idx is 0.867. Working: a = 0.80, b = 0.94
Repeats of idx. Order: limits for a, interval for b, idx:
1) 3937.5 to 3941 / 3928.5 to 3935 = 0.856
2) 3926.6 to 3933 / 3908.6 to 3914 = 0.895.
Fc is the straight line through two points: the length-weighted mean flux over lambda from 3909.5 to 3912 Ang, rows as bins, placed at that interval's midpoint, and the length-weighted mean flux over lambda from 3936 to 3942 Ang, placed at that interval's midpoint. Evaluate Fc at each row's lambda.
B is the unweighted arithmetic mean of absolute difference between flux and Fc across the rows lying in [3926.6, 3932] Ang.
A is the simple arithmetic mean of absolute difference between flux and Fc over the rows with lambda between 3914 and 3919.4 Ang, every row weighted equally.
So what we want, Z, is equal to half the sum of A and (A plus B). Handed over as 0.11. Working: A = 0.056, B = 0.118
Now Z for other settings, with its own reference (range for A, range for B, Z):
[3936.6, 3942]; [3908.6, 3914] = 0.05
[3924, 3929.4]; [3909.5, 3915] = 0.10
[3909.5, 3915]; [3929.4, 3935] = 0.12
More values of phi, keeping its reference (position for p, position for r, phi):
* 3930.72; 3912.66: -0.05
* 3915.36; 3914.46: -0.26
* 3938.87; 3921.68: -0.07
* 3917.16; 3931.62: 0.13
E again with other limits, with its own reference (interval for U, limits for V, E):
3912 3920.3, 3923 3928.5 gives 0.048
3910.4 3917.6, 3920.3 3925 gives 0.031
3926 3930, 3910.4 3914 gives 0.033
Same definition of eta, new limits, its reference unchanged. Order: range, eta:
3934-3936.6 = -0.31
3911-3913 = -0.01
